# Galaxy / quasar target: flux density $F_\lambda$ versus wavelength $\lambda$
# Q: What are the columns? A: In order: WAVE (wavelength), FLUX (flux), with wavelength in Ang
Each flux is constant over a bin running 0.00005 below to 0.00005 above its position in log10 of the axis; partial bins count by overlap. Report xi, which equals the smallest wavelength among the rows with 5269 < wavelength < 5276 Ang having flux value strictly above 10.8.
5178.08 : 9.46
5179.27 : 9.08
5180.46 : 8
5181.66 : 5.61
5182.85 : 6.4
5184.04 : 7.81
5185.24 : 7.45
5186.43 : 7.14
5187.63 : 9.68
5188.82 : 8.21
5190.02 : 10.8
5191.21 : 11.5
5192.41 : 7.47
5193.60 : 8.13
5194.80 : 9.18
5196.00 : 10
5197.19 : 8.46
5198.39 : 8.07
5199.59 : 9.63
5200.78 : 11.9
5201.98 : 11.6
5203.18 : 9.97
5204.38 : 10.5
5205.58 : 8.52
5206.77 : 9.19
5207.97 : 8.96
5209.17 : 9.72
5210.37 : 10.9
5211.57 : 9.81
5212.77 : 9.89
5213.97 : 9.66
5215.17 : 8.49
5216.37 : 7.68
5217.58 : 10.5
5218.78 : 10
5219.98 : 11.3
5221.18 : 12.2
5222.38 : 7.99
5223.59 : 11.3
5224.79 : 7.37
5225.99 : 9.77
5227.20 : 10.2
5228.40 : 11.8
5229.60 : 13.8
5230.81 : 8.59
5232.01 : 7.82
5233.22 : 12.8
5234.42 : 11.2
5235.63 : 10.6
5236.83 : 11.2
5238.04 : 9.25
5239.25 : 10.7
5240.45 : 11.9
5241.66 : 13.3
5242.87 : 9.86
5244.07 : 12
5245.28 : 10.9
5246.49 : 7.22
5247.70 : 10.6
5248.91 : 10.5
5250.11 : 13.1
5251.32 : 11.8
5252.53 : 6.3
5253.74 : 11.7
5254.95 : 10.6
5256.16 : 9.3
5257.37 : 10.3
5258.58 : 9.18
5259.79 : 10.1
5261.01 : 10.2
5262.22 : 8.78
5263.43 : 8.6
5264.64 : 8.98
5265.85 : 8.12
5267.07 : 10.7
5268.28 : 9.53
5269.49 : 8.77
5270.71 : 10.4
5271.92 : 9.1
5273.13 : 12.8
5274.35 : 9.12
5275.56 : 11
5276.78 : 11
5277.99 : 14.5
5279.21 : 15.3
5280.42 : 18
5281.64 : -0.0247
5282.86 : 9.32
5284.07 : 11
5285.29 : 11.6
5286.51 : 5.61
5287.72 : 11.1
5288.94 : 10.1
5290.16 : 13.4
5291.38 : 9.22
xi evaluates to 5273.13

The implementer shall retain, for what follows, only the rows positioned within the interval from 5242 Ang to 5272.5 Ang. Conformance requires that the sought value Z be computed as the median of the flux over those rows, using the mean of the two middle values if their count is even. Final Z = 10.1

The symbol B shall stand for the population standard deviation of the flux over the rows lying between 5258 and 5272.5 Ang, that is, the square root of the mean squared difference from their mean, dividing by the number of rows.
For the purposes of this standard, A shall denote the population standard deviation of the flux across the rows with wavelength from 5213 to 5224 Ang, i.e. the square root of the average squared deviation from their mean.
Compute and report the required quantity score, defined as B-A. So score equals -0.7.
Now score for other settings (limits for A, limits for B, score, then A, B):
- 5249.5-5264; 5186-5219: -0.5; 1.70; 1.2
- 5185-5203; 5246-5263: 0.2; 1.55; 1.7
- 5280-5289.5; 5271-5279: -2.9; 4.84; 1.9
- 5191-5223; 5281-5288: 2.8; 1.31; 4.2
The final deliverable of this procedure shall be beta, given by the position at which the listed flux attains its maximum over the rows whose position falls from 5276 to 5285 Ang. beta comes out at 5280.42 Ang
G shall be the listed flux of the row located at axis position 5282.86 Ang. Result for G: 9.32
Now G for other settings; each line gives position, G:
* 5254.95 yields 10.6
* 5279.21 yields 15.3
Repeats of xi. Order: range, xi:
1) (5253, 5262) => 5253.74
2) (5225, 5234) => 5228.40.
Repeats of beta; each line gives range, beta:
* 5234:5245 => 5241.66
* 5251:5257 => 5251.32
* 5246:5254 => 5250.11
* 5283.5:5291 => 5290.16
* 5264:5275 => 5273.13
